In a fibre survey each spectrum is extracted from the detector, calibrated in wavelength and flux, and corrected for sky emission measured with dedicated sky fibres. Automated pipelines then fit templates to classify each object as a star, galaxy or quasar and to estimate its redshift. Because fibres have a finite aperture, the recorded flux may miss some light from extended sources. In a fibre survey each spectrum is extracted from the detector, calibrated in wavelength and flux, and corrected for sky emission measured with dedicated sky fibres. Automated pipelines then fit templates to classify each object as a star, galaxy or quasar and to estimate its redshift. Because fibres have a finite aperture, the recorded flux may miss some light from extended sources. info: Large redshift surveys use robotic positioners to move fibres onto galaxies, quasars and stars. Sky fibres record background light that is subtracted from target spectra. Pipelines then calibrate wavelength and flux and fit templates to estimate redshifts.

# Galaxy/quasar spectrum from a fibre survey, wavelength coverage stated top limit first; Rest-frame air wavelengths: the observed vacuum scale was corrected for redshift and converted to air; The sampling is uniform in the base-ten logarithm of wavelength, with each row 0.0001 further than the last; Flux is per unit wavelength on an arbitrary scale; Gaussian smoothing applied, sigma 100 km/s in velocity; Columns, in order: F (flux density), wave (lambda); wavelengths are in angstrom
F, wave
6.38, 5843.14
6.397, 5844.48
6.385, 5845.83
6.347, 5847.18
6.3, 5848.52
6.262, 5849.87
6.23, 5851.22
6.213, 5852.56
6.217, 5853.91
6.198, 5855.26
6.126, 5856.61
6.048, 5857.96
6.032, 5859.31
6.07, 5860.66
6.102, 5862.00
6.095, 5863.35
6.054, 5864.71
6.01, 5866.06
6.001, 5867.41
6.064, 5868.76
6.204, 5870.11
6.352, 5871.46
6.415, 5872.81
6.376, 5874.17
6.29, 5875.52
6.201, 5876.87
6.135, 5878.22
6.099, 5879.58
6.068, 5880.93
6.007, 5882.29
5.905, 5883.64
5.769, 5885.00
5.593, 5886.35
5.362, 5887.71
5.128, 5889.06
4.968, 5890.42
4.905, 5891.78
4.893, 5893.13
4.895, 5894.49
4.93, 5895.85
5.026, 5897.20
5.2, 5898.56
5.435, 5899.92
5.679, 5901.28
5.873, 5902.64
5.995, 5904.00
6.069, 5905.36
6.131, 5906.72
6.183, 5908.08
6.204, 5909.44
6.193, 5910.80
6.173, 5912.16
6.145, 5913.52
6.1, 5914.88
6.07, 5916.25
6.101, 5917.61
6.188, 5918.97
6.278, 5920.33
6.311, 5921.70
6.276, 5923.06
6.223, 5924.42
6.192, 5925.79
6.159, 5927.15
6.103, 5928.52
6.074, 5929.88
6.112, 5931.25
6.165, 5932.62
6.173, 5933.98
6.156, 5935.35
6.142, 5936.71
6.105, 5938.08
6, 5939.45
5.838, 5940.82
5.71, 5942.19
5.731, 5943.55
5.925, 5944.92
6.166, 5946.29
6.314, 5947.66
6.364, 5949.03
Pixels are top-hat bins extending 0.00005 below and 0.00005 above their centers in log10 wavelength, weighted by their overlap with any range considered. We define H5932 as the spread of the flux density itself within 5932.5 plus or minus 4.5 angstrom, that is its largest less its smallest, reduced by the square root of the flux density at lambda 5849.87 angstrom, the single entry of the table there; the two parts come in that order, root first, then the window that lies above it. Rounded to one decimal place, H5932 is -2.4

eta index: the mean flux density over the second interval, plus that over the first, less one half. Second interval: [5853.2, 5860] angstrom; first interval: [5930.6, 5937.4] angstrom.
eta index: 11.8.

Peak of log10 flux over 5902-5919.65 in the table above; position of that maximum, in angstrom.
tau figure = 5909.44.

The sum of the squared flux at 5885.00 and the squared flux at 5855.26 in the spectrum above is 71.7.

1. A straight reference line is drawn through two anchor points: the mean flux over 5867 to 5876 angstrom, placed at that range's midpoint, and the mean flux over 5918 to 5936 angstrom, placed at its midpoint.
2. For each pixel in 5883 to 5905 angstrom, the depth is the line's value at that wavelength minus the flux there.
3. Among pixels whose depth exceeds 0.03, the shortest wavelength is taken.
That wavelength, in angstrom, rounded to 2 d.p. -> 5883.64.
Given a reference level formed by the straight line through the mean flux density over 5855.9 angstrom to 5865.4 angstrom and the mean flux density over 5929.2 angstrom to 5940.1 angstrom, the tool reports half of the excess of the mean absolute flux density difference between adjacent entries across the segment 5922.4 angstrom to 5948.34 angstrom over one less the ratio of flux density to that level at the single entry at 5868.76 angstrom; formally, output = 0.04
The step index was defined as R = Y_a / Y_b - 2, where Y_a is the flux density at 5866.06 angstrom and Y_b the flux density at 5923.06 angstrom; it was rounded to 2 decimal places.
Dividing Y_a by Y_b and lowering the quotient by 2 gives -1.04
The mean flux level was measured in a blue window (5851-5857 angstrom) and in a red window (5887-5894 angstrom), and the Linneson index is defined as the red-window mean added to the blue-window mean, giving 11.2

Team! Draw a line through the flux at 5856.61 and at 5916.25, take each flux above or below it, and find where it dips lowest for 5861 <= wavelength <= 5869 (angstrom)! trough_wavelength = 5867.41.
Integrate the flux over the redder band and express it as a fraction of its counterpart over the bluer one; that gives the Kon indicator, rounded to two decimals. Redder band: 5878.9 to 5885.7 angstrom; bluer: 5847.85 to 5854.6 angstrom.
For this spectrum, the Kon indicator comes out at 0.96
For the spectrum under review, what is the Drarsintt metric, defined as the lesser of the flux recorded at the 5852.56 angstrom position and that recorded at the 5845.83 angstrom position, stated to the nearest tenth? 6.2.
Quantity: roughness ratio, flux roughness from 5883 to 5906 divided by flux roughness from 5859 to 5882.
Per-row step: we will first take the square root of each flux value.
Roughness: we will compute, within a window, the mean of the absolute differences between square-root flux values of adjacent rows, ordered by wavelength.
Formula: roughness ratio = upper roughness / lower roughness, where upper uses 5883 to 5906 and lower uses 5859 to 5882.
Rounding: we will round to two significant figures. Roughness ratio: 2.5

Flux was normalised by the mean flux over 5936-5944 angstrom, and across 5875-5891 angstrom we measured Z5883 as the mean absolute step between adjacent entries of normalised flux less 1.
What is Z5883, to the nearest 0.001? 0.020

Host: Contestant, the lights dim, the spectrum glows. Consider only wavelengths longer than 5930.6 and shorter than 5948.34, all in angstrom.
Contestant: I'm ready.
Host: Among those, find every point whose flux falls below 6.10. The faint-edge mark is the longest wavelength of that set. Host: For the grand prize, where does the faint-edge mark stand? 5944.92 angstrom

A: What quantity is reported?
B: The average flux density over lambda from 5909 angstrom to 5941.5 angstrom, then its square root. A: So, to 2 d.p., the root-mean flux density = 2.48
